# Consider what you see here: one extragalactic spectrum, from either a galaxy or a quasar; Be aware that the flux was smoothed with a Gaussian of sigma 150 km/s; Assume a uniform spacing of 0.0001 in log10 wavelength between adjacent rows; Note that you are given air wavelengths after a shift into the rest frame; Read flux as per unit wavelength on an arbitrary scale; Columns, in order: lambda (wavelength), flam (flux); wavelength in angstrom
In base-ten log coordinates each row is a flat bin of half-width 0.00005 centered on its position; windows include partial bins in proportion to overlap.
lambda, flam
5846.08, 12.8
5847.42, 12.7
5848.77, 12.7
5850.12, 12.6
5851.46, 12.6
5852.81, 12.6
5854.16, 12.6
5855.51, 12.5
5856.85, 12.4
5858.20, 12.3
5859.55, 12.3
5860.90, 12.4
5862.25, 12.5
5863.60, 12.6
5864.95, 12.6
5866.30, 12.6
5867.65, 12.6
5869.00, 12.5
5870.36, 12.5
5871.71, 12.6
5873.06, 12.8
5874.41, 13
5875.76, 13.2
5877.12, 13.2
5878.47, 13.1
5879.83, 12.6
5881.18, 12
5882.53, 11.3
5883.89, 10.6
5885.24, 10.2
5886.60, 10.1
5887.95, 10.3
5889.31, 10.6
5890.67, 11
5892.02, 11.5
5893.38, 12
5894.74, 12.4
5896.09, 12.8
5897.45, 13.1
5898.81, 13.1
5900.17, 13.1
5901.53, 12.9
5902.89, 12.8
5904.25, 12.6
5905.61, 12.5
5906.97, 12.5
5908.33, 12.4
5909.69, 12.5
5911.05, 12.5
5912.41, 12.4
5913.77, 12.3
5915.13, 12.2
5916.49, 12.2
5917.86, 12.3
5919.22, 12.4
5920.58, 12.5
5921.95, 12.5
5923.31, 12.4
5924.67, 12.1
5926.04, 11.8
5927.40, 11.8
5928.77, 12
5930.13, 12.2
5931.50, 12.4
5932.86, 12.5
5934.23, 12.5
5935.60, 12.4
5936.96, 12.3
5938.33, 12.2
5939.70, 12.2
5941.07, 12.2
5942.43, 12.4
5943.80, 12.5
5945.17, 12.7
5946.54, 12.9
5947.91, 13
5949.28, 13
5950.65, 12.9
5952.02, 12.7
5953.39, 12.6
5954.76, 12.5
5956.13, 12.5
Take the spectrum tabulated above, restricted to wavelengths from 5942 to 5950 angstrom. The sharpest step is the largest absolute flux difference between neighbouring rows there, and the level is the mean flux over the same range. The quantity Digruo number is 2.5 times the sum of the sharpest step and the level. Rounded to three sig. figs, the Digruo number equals 32.4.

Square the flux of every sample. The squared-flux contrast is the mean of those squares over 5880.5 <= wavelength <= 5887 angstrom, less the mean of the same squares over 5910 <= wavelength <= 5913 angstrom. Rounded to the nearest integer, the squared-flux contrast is -37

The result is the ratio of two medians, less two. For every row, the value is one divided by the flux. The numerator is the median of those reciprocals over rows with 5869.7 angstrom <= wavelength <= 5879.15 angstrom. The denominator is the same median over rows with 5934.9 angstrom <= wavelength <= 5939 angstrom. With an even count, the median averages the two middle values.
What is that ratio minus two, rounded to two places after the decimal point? -1.05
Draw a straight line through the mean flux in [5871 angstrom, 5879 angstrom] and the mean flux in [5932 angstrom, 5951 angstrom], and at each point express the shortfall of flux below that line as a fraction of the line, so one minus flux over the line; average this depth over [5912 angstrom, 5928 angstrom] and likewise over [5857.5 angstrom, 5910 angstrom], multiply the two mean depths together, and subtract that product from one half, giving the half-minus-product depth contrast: 0.4981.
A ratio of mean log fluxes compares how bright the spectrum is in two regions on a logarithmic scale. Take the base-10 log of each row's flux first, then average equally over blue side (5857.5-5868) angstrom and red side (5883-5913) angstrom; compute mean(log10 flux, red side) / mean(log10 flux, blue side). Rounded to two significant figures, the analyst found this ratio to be 0.98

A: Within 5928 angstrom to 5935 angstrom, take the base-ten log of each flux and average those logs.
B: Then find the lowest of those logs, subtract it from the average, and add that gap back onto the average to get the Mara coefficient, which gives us 1.10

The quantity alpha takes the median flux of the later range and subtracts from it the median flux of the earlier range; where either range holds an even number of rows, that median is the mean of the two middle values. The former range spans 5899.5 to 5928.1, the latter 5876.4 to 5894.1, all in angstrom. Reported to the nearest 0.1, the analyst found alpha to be 1.1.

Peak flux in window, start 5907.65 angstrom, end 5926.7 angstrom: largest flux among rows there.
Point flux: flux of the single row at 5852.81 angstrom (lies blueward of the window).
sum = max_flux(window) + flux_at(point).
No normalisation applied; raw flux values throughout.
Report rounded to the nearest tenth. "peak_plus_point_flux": 25.1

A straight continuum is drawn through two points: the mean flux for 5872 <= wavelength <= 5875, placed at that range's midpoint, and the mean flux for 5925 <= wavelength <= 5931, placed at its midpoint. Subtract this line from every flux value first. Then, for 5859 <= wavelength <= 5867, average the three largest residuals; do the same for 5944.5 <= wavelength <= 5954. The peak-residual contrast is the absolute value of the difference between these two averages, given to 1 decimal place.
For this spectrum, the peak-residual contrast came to 1.8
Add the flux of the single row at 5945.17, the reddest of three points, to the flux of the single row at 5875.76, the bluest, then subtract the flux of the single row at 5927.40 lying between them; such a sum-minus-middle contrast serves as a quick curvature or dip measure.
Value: 14.1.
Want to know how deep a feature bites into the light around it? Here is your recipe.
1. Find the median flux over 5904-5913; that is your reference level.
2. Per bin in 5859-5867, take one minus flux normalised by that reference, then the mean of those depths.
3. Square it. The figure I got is 0.0000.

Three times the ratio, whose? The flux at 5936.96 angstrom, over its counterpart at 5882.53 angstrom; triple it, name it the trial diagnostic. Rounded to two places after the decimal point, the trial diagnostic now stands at 3.27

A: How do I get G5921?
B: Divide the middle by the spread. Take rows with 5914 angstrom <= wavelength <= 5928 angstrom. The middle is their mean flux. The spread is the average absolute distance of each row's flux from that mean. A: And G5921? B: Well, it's 61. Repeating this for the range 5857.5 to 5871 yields 133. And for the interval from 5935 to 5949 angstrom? 53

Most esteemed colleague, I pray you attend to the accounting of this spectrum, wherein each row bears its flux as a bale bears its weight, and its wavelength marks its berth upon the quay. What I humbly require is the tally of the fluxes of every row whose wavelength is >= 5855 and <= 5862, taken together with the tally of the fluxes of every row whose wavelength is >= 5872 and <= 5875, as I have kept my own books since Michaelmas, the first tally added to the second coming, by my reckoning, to 88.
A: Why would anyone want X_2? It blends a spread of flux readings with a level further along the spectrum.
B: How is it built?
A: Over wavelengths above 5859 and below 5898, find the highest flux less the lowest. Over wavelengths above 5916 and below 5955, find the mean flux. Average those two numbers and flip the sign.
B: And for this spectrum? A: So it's -7.8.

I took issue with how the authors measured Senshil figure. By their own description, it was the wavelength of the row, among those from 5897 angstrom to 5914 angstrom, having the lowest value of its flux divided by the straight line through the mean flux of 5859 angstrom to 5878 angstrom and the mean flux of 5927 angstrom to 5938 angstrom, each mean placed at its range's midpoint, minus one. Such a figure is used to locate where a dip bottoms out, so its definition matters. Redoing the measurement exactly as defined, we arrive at 5913.77 angstrom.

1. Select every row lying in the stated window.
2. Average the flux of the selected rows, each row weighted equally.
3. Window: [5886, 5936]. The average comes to 12.2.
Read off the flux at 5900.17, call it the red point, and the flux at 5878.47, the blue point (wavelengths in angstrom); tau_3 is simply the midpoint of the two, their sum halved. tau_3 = 13.1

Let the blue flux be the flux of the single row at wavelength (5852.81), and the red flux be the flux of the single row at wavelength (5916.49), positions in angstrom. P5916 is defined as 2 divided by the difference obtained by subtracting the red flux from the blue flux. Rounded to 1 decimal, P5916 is 5.0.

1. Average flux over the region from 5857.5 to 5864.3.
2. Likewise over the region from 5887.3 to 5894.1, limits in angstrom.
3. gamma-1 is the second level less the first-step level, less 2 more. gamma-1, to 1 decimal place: -3.3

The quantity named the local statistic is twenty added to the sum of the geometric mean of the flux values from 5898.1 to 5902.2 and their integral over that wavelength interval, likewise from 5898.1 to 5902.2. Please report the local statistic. 86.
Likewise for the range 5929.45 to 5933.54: 83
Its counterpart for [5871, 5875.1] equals 85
